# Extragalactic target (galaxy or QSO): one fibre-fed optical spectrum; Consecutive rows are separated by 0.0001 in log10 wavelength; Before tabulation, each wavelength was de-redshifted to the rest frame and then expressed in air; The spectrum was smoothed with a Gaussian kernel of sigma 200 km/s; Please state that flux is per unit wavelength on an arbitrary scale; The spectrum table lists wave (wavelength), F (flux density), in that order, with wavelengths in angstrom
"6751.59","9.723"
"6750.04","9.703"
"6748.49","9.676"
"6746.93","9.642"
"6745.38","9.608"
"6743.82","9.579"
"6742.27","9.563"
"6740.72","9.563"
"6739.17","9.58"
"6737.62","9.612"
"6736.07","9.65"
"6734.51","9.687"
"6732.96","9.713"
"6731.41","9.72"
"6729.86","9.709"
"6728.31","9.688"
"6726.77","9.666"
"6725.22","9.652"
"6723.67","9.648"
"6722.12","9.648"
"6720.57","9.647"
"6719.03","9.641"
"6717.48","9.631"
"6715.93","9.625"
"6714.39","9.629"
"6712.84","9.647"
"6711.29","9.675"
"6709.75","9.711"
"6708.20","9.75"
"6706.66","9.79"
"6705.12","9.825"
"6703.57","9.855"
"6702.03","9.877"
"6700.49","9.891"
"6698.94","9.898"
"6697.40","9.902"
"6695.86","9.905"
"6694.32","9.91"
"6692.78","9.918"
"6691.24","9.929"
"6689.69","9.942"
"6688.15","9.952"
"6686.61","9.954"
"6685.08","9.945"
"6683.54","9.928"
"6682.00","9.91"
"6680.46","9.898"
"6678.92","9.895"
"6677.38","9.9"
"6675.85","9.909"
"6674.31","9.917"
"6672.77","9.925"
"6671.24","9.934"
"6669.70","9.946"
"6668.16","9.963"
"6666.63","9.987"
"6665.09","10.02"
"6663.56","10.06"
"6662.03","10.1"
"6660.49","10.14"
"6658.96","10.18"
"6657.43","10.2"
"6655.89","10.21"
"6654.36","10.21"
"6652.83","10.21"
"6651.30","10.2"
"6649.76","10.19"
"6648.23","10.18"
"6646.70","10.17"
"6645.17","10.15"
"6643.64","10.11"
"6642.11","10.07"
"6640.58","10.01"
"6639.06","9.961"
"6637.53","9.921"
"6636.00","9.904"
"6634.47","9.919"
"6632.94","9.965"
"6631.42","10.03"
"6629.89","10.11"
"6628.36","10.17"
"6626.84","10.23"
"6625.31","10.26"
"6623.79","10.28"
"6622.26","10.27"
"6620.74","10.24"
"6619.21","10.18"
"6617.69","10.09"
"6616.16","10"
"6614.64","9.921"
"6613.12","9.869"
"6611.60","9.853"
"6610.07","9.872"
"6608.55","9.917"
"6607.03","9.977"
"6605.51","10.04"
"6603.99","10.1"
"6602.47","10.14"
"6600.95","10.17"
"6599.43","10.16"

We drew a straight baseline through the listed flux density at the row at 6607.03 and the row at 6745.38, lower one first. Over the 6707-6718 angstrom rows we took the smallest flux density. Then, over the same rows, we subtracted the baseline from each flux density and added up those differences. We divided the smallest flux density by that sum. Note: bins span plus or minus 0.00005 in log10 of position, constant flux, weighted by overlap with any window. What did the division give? -49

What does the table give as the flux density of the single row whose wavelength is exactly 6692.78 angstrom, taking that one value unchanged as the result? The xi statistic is 9.918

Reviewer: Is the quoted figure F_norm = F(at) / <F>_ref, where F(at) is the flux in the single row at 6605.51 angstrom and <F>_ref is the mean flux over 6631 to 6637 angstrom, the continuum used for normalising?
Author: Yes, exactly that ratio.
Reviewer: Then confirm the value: 1.01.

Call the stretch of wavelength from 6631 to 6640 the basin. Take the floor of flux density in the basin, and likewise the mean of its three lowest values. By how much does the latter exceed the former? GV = 0.011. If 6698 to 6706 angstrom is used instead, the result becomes 0.027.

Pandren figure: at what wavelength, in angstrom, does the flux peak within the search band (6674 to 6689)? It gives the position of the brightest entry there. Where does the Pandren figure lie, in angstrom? 6686.61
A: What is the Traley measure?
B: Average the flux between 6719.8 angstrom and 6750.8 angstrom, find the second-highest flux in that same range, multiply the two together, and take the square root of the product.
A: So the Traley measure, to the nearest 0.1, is 9.7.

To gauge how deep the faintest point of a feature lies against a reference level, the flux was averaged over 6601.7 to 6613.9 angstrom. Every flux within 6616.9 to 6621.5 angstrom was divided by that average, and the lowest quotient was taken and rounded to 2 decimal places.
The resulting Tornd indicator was 1.01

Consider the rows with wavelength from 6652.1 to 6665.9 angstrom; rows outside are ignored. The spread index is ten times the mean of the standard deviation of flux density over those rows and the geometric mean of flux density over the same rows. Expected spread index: 51.1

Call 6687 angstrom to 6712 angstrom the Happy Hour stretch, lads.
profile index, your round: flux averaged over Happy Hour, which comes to 9.9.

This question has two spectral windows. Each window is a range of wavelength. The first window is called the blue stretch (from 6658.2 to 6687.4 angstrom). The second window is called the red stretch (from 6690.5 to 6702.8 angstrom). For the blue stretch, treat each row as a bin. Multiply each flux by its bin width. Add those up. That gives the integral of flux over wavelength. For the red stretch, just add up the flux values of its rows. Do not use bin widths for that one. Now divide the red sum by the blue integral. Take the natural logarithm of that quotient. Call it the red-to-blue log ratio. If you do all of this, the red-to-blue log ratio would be -1.3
